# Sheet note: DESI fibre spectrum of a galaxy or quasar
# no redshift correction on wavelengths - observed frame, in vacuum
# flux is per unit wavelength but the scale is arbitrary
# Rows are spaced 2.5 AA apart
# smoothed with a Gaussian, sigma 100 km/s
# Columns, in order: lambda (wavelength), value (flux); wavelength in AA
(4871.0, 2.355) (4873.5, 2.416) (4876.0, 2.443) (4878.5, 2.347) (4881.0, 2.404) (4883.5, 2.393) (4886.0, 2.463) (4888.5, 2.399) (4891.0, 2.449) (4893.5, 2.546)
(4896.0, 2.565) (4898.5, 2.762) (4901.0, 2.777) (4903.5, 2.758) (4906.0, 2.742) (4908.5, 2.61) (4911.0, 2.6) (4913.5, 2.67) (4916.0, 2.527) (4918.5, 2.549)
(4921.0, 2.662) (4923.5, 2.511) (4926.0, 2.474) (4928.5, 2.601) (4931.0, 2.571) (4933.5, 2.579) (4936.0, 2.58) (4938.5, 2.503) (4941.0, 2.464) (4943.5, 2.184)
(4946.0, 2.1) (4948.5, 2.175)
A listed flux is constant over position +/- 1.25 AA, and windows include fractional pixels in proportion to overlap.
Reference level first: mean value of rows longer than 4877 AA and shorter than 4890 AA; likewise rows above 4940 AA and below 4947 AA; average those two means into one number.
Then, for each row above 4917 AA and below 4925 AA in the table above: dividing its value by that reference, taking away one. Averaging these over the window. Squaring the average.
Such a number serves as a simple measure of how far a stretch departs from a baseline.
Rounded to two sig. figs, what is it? 0.011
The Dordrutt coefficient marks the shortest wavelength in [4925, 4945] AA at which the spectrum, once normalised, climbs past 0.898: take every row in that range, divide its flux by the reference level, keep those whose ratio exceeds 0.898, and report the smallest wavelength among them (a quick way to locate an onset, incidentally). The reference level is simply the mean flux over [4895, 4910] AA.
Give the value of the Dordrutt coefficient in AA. 4926.0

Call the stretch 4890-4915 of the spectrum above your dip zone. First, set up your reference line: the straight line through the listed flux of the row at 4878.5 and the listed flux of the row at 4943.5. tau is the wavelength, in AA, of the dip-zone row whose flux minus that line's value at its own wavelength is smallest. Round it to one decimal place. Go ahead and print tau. 4891.0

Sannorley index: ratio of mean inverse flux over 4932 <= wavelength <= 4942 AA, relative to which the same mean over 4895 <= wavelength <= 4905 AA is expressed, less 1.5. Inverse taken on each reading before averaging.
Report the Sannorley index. -0.57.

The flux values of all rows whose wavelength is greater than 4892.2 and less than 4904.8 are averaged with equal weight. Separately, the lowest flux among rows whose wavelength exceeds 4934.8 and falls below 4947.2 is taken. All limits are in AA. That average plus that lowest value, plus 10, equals 14.78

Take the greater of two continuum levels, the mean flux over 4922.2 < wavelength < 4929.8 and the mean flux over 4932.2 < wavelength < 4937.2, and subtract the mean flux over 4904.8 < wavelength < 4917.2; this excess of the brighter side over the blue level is -0.05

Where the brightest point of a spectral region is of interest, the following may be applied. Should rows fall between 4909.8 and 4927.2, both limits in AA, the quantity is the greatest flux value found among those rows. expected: 2.67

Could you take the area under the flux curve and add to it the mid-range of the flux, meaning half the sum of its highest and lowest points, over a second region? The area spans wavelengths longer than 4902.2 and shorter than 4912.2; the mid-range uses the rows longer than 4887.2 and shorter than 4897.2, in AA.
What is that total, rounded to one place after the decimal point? 29.3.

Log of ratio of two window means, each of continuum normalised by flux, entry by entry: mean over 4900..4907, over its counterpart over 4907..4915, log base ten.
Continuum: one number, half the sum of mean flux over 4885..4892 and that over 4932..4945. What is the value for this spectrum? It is -0.021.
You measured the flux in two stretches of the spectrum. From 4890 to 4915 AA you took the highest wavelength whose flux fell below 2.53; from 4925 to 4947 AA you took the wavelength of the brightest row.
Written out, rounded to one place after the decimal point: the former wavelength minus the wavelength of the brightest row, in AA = -37.5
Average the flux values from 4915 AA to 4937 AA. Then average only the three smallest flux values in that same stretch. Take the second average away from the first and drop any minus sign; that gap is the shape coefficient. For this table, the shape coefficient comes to 0.058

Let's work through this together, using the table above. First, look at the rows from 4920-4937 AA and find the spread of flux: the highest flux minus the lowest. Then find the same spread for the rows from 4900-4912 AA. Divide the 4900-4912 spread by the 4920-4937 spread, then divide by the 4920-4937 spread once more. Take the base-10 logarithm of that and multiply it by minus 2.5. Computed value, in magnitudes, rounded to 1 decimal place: -1.7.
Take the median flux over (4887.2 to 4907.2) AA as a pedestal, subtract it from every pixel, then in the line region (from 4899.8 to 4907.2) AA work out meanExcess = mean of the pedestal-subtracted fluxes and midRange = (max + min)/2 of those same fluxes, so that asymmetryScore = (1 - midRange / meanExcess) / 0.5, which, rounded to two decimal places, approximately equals -0.01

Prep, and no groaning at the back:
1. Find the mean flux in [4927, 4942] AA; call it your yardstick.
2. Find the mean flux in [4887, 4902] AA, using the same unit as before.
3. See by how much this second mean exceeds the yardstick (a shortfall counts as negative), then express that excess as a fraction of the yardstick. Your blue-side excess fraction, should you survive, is 0.01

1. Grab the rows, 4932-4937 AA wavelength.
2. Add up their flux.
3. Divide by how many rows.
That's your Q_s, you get 2.58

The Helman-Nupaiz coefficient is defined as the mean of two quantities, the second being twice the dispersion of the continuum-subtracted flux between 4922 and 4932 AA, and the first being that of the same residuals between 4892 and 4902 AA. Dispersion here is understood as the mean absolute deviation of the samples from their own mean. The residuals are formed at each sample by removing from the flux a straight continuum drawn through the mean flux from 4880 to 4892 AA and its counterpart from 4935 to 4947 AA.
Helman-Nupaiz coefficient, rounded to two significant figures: 0.10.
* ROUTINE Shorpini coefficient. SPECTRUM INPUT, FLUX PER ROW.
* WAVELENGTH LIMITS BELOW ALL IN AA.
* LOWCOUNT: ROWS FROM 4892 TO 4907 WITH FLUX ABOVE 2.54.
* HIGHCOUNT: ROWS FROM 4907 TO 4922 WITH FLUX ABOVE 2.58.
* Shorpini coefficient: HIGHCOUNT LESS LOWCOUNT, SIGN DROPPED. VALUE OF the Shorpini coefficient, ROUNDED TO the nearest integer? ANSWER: 2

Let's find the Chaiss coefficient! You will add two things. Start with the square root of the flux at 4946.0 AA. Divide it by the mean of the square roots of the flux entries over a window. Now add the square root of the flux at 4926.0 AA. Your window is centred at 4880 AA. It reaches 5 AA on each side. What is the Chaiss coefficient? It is 2.51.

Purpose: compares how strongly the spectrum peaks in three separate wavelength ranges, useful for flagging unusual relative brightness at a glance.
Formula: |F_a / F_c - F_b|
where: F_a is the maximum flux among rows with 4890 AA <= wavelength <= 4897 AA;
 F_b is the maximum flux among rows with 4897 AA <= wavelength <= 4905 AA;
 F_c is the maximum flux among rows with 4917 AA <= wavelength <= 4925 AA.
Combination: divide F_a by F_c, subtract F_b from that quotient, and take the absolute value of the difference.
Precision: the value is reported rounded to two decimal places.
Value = 1.81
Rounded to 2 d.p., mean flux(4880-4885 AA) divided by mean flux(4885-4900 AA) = 0.95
